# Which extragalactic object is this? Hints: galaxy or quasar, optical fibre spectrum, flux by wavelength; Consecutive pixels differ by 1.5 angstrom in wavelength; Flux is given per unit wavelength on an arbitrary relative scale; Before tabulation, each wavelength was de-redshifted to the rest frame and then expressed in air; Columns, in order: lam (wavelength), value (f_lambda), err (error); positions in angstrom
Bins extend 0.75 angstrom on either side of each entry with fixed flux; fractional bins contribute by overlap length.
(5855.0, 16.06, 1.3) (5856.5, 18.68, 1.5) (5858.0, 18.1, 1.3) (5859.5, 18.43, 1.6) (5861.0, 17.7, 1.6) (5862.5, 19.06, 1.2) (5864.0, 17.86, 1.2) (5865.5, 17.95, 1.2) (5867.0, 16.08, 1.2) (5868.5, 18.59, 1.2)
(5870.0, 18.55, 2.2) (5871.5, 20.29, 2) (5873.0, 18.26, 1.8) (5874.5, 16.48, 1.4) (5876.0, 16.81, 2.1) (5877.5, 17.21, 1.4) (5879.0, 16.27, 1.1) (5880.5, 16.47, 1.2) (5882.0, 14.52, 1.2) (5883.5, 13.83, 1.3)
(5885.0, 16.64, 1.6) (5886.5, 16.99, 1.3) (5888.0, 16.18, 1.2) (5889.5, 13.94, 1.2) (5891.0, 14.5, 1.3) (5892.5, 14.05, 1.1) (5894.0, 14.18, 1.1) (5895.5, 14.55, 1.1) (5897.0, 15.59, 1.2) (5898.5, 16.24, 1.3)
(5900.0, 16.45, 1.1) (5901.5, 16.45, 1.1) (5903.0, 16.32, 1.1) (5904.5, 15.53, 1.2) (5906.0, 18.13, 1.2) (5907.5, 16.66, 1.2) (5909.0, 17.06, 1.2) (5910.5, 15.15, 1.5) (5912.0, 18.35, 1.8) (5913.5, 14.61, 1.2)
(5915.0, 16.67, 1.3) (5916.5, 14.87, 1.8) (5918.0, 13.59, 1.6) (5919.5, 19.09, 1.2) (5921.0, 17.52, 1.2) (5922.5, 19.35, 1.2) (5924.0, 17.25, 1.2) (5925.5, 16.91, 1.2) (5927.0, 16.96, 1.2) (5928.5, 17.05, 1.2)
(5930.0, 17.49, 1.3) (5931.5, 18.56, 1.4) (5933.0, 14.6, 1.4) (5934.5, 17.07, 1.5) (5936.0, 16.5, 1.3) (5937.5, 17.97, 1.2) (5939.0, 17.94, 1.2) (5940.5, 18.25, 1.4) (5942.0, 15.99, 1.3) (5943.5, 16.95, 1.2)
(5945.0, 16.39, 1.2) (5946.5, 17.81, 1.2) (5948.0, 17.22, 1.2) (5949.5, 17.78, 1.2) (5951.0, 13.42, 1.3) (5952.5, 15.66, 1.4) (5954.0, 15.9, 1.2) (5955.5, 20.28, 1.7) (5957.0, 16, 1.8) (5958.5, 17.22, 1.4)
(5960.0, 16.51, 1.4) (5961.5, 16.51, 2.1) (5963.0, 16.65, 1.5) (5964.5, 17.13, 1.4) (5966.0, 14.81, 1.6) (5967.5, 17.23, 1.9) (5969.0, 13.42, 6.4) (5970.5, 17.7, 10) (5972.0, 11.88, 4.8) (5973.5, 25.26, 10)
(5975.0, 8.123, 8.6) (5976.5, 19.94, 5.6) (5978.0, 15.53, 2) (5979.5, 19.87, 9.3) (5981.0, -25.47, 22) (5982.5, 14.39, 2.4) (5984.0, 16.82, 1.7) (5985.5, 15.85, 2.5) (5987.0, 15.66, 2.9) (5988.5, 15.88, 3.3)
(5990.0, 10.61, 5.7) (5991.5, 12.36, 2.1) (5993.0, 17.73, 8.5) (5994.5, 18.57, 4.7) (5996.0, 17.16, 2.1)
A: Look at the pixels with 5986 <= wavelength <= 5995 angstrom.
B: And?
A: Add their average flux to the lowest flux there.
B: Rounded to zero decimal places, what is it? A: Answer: 26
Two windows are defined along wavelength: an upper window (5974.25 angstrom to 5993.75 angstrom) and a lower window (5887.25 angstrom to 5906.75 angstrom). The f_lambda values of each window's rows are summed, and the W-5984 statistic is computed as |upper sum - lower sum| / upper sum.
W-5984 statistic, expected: 0.28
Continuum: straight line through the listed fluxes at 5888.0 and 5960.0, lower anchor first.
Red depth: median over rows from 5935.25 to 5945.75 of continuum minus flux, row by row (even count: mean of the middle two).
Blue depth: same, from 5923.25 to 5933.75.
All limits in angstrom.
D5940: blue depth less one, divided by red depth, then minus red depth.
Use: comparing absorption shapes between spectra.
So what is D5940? 3.8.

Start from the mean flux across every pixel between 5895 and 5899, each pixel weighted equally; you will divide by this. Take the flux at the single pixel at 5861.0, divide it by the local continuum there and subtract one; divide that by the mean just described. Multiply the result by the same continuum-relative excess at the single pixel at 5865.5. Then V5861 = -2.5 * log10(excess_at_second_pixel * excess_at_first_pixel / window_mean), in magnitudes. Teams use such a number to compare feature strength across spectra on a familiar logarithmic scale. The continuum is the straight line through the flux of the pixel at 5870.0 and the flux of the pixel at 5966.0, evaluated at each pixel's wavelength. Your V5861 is 9.4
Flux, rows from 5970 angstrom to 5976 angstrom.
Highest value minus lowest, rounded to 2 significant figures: 17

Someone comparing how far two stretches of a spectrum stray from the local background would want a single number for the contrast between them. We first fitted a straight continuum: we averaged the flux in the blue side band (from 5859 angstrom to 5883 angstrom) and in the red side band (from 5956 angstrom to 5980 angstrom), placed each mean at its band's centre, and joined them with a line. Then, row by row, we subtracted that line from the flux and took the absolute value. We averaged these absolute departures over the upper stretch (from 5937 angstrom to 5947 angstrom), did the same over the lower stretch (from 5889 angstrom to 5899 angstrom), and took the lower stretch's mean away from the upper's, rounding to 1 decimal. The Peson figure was -1.7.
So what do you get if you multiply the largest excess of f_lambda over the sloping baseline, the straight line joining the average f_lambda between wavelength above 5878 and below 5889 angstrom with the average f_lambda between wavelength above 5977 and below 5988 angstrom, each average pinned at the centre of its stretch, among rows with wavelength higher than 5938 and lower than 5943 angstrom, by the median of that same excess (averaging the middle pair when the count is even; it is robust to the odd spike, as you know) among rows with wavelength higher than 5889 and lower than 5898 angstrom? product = -6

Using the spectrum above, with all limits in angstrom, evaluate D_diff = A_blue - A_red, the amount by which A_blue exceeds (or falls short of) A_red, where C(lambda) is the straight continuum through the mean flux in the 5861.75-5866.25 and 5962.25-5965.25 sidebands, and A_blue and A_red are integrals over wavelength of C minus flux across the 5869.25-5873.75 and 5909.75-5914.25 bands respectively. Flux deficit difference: -11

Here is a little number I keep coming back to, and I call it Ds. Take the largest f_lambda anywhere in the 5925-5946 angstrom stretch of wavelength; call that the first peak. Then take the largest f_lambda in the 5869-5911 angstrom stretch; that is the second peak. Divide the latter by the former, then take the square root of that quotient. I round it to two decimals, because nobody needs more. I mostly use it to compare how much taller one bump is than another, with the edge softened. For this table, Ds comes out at 1.05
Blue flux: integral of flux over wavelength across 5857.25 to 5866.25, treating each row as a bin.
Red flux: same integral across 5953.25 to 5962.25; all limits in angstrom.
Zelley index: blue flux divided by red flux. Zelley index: 1.07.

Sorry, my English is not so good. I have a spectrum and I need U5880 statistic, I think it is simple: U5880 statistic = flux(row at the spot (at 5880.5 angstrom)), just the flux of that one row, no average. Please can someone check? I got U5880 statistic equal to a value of 16.47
